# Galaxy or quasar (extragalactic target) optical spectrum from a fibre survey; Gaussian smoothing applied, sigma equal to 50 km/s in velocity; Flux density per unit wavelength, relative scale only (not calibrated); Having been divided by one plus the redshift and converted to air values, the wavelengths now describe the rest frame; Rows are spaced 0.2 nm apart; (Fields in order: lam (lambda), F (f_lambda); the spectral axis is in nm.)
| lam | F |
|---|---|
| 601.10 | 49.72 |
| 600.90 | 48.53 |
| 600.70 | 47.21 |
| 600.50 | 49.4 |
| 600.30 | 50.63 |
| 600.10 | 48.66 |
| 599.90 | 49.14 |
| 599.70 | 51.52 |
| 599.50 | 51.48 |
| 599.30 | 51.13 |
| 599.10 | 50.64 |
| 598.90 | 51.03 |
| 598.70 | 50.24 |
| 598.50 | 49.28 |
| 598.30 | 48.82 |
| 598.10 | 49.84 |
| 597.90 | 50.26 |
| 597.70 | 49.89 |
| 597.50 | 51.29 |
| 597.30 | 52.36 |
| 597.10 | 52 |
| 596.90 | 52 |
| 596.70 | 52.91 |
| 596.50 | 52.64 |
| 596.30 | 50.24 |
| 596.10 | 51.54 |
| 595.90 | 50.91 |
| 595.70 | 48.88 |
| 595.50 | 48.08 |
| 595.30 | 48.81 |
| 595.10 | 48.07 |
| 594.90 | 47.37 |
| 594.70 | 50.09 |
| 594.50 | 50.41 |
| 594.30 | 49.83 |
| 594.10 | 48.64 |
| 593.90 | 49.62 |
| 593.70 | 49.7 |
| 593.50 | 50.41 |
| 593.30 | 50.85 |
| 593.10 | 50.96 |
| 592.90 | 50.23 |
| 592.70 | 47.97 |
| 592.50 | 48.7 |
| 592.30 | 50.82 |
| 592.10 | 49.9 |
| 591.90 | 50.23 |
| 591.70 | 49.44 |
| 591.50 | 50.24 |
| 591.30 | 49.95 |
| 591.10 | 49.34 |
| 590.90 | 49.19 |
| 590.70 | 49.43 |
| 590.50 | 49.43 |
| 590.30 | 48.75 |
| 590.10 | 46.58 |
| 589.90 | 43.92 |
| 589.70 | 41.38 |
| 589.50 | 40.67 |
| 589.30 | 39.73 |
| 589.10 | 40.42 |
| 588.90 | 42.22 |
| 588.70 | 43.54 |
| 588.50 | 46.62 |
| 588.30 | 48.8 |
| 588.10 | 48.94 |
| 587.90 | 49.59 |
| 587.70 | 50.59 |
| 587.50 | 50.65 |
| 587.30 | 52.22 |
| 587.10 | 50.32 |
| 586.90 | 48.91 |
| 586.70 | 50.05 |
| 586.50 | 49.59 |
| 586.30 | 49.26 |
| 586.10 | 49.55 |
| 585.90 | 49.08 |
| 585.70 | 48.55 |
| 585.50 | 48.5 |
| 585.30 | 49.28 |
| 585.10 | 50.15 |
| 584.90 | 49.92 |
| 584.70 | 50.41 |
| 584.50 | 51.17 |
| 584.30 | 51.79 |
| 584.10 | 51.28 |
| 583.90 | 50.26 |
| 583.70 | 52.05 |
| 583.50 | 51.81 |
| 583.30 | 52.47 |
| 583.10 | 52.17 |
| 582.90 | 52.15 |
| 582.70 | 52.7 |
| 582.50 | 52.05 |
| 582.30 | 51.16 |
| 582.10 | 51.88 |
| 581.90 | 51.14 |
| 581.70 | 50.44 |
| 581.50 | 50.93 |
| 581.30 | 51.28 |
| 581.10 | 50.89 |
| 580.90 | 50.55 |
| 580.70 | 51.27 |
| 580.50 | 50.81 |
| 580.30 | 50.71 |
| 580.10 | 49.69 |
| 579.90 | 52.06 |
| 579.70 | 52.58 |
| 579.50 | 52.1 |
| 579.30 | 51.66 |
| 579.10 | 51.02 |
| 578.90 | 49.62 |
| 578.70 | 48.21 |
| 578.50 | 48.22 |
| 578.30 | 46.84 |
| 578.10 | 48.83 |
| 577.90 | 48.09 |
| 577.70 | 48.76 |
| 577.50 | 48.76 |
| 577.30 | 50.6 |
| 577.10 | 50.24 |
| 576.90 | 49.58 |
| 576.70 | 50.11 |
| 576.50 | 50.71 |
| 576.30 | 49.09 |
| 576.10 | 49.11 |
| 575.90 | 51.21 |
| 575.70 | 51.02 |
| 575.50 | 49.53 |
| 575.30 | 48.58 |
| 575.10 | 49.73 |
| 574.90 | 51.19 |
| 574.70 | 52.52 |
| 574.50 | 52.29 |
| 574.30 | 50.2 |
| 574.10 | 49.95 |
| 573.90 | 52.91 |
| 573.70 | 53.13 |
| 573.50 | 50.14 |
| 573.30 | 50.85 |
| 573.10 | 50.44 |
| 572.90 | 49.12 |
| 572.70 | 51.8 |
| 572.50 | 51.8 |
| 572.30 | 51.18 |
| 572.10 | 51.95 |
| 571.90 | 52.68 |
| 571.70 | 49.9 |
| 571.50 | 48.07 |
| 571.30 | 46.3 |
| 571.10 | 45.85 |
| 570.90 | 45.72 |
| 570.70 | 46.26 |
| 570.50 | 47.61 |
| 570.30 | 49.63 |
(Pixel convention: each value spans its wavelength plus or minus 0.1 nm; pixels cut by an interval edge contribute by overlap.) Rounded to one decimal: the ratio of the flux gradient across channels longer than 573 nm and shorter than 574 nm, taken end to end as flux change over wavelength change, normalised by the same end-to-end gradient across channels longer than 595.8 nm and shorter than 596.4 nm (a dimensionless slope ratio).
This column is -1.8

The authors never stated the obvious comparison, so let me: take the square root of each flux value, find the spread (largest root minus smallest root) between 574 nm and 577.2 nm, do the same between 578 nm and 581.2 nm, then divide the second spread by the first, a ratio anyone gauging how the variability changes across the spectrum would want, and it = 1.5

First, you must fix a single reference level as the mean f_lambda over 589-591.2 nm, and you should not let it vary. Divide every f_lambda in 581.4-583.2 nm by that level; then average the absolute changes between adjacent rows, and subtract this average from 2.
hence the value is 1.99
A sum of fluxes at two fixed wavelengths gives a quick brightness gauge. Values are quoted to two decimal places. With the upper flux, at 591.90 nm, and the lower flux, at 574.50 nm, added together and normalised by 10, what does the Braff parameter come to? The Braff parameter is 10.25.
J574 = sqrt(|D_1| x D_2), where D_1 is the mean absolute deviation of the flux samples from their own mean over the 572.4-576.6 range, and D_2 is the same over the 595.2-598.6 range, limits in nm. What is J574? 1.2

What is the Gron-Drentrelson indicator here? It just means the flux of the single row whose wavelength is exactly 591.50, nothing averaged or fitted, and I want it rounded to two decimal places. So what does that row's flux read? 50.24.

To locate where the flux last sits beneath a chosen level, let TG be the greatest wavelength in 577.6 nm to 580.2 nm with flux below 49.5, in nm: 578.70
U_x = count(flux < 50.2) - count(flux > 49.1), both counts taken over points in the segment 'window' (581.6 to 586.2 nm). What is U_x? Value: -13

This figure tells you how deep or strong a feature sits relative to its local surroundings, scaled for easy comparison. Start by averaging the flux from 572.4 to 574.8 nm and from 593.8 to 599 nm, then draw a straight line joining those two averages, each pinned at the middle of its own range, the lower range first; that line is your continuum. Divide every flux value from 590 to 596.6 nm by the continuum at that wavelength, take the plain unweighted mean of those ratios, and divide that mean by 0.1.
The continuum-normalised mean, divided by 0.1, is 9.9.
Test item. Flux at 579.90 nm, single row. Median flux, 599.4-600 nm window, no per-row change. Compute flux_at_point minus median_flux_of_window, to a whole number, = 1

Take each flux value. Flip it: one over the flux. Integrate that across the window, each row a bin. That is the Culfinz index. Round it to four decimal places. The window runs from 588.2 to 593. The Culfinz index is 0.1028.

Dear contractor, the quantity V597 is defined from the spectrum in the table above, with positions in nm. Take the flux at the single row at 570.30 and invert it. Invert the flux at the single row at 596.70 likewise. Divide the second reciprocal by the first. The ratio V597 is 0.94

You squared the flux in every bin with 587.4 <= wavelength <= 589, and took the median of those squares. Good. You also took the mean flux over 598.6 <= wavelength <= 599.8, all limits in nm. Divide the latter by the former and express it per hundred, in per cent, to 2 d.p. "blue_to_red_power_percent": 2.14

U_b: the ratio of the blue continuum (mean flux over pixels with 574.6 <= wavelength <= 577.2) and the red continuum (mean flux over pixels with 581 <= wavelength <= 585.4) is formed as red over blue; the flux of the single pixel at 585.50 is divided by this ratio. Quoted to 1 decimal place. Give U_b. 47.5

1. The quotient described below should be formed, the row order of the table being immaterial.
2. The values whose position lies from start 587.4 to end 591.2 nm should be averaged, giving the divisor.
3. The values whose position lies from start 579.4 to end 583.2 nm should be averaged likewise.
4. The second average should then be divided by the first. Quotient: 1.11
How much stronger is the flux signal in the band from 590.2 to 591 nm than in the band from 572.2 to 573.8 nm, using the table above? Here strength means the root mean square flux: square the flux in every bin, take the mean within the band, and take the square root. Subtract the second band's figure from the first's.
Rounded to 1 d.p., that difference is -1.9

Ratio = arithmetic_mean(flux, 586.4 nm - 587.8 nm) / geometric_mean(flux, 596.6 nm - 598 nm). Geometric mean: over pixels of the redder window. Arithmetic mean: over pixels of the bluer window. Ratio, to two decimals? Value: 0.98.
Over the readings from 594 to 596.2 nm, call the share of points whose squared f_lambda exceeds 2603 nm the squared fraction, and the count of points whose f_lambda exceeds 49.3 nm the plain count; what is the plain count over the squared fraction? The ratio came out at 55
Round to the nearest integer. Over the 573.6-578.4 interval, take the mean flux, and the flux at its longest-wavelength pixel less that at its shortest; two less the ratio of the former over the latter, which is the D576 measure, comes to 10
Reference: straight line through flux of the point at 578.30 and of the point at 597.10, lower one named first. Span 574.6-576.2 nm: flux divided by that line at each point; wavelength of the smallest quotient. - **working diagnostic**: 575.30 nm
